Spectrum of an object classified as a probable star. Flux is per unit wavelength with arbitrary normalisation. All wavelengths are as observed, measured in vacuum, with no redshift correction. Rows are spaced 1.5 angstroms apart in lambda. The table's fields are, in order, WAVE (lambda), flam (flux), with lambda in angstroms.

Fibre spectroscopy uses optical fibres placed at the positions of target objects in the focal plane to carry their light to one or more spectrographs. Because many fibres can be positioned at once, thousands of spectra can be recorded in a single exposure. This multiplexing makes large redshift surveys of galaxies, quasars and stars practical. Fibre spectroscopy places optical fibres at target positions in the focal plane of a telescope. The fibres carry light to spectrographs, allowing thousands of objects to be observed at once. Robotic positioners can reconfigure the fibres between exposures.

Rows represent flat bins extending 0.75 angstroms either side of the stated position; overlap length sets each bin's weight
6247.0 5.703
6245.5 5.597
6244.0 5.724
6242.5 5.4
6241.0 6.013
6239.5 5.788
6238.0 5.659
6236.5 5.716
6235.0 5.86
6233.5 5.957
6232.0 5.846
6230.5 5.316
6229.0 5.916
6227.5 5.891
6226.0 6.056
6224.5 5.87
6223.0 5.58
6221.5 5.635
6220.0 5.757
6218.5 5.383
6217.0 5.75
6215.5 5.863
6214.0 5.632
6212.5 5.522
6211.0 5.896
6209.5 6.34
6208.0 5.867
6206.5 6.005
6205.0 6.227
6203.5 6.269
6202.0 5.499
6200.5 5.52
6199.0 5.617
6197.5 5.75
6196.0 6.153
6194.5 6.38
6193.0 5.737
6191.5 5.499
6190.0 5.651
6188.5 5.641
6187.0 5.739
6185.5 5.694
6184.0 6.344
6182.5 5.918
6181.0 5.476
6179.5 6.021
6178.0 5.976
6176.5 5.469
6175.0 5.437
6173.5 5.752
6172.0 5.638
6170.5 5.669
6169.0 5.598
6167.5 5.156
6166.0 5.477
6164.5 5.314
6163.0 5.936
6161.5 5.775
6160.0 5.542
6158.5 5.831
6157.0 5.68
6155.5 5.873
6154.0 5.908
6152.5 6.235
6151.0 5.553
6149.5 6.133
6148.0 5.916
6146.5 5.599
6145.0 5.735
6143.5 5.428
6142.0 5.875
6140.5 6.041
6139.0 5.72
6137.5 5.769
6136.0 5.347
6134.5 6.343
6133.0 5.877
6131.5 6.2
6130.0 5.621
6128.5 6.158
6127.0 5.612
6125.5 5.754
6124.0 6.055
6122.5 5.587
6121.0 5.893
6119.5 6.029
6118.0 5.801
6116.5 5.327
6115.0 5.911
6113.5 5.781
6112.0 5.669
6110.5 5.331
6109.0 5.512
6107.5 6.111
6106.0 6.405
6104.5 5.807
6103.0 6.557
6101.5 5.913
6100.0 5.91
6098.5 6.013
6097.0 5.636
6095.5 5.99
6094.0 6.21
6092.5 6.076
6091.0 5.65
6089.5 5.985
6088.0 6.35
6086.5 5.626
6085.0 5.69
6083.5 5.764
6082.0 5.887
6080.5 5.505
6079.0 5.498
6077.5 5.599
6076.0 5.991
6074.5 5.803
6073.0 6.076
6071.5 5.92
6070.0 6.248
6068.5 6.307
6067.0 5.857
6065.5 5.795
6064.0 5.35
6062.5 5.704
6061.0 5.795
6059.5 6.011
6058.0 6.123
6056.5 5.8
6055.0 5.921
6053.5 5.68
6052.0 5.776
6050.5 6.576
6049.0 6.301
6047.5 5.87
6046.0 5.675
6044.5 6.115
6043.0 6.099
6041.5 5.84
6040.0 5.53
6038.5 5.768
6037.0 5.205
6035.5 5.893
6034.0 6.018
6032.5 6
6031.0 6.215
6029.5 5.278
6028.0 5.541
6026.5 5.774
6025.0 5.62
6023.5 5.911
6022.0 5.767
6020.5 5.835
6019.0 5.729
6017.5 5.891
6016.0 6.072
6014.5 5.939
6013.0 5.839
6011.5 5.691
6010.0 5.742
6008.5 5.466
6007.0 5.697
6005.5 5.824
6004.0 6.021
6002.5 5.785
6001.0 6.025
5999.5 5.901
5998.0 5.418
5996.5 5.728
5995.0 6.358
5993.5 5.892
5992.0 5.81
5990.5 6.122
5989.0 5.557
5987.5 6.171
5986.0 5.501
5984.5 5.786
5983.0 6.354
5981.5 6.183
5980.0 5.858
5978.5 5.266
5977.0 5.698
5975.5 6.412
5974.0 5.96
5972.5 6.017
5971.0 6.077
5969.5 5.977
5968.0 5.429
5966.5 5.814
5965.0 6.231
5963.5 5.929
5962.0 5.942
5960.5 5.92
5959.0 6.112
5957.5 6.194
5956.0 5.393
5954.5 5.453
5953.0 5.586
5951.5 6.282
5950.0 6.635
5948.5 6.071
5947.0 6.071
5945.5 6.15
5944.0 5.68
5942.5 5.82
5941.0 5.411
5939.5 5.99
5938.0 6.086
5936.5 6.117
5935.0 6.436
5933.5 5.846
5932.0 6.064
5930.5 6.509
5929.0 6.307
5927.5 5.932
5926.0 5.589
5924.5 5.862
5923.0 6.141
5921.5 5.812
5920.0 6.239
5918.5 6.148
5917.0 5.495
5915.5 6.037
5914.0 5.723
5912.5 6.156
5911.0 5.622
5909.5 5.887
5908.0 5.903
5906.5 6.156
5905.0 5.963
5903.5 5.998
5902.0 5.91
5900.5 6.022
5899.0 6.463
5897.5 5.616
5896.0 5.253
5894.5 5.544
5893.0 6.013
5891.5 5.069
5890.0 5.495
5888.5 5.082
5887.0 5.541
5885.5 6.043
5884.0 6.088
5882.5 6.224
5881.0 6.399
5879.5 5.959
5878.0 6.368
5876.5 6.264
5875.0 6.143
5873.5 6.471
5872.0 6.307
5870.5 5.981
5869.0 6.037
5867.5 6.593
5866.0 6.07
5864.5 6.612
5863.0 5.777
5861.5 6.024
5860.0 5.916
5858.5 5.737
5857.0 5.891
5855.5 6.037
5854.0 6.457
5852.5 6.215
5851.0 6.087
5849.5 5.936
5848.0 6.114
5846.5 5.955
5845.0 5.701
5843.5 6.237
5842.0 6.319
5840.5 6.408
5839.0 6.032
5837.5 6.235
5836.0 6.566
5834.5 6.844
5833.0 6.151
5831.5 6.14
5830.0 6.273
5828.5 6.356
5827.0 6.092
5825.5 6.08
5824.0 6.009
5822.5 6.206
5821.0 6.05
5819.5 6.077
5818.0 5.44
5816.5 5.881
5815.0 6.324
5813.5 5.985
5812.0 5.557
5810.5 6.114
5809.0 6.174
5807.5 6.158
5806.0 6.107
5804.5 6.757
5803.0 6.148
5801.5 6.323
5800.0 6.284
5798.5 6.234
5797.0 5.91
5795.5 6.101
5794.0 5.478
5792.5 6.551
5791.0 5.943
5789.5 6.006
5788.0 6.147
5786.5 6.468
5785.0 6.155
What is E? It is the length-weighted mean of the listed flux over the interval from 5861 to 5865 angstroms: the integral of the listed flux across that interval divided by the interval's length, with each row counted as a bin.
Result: 6.1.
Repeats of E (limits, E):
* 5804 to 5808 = 6.3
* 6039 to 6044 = 5.8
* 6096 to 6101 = 5.9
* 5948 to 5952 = 6.3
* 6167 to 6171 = 5.5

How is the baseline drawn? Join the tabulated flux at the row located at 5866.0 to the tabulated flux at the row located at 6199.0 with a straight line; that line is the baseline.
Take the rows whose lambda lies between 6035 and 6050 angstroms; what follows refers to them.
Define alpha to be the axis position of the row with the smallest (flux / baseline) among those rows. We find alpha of 6037.0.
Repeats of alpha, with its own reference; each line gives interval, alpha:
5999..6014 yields 6008.5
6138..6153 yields 6143.5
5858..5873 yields 5858.5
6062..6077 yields 6064.0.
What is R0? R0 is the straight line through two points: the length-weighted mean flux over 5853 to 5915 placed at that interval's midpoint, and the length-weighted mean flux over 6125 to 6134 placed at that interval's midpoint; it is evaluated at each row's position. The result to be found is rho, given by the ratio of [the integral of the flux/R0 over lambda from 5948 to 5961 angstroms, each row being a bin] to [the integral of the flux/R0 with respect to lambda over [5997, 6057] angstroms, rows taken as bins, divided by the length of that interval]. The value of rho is 13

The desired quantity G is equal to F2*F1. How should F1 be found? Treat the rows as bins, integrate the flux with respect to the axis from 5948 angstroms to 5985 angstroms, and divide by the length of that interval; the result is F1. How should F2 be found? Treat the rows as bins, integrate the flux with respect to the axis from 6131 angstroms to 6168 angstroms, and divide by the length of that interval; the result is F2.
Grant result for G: 34.3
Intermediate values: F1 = 5.94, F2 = 5.77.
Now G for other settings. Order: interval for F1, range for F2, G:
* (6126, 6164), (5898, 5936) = 35.0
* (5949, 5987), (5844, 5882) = 36.3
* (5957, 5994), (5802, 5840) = 36.5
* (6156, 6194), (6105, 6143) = 33.1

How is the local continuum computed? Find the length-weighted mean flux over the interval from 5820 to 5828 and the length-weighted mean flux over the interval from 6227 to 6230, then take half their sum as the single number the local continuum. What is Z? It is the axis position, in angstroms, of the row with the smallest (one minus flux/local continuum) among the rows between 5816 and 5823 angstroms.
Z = 5822.5 angstroms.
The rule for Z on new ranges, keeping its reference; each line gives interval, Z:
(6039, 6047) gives 6044.5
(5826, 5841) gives 5834.5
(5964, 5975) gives 5965.0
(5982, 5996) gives 5995.0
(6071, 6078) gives 6073.0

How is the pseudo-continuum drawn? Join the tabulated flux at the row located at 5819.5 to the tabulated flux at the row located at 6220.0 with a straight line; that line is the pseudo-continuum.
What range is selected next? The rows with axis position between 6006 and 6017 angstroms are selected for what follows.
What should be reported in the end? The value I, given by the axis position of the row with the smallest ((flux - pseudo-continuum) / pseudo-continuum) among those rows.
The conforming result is 6008.5 angstroms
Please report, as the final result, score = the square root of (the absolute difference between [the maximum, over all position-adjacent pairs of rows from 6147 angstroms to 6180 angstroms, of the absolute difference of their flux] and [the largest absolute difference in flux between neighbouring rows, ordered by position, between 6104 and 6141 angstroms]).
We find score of 0.56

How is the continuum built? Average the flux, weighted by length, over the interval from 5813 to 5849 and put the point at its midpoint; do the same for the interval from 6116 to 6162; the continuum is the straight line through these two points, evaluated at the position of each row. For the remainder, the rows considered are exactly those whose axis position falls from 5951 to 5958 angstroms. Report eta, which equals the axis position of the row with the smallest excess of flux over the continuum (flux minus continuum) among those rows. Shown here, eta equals 5956.0 angstroms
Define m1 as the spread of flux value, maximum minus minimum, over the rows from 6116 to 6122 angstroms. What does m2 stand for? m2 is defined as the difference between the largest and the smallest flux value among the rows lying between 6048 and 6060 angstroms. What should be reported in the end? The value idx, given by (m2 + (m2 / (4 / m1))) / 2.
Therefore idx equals 0.53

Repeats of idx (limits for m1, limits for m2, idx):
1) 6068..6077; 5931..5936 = 0.33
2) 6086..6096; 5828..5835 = 0.42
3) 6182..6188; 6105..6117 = 0.63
